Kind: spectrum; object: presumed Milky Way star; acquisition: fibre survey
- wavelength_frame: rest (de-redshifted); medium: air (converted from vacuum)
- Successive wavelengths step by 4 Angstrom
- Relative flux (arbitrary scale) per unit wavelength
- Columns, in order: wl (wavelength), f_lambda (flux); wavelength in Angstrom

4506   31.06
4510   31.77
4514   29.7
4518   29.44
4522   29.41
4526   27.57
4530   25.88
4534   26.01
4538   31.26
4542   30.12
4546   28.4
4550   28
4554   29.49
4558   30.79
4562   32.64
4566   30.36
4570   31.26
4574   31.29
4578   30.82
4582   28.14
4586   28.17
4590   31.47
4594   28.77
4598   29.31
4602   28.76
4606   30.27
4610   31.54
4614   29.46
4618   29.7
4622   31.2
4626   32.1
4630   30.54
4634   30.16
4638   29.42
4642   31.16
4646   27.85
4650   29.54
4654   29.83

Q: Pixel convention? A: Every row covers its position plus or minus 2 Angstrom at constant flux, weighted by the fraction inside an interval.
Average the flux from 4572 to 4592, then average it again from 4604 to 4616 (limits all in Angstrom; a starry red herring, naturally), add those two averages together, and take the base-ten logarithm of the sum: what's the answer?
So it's 1.781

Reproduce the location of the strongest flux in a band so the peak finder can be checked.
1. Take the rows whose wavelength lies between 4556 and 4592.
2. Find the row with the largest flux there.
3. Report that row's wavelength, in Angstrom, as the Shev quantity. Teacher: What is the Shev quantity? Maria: 4562 Angstrom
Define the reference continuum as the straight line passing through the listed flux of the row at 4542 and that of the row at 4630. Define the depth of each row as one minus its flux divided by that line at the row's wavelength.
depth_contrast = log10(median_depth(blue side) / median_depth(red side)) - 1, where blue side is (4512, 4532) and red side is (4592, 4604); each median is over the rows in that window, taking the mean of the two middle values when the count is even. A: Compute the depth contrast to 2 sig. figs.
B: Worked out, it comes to -1.4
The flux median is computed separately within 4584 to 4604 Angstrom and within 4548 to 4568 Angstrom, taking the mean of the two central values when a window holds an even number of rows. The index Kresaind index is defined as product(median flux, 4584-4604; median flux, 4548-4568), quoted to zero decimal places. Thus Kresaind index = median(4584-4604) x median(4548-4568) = 873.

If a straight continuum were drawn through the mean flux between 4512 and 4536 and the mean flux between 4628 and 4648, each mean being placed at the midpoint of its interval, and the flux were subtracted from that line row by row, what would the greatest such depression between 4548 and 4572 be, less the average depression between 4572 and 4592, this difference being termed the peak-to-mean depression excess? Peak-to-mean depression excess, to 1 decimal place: 1.5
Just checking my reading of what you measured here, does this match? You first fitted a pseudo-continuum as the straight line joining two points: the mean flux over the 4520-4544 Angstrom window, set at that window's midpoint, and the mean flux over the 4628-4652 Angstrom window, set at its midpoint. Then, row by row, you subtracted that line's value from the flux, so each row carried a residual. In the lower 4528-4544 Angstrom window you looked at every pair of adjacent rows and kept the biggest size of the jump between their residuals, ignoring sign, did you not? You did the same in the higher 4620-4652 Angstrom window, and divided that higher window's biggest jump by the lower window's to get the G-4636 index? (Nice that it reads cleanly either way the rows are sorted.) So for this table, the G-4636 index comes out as 0.65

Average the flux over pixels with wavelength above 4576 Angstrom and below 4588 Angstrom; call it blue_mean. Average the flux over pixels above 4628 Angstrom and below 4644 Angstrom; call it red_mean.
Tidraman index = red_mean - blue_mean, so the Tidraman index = 1.3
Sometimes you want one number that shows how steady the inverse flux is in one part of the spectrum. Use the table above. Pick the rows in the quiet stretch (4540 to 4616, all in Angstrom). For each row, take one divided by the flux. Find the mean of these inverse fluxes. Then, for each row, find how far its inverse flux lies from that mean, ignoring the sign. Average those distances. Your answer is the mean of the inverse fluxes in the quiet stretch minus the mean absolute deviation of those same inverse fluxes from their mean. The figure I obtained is 0.0322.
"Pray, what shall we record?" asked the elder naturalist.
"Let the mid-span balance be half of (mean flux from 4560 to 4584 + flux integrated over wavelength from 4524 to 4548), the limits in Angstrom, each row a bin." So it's 354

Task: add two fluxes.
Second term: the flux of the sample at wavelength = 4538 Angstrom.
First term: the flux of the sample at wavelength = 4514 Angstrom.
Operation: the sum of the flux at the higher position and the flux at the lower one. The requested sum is 61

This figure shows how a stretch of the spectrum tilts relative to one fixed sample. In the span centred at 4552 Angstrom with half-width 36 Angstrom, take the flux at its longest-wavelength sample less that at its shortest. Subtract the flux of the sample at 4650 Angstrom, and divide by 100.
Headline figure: -0.308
